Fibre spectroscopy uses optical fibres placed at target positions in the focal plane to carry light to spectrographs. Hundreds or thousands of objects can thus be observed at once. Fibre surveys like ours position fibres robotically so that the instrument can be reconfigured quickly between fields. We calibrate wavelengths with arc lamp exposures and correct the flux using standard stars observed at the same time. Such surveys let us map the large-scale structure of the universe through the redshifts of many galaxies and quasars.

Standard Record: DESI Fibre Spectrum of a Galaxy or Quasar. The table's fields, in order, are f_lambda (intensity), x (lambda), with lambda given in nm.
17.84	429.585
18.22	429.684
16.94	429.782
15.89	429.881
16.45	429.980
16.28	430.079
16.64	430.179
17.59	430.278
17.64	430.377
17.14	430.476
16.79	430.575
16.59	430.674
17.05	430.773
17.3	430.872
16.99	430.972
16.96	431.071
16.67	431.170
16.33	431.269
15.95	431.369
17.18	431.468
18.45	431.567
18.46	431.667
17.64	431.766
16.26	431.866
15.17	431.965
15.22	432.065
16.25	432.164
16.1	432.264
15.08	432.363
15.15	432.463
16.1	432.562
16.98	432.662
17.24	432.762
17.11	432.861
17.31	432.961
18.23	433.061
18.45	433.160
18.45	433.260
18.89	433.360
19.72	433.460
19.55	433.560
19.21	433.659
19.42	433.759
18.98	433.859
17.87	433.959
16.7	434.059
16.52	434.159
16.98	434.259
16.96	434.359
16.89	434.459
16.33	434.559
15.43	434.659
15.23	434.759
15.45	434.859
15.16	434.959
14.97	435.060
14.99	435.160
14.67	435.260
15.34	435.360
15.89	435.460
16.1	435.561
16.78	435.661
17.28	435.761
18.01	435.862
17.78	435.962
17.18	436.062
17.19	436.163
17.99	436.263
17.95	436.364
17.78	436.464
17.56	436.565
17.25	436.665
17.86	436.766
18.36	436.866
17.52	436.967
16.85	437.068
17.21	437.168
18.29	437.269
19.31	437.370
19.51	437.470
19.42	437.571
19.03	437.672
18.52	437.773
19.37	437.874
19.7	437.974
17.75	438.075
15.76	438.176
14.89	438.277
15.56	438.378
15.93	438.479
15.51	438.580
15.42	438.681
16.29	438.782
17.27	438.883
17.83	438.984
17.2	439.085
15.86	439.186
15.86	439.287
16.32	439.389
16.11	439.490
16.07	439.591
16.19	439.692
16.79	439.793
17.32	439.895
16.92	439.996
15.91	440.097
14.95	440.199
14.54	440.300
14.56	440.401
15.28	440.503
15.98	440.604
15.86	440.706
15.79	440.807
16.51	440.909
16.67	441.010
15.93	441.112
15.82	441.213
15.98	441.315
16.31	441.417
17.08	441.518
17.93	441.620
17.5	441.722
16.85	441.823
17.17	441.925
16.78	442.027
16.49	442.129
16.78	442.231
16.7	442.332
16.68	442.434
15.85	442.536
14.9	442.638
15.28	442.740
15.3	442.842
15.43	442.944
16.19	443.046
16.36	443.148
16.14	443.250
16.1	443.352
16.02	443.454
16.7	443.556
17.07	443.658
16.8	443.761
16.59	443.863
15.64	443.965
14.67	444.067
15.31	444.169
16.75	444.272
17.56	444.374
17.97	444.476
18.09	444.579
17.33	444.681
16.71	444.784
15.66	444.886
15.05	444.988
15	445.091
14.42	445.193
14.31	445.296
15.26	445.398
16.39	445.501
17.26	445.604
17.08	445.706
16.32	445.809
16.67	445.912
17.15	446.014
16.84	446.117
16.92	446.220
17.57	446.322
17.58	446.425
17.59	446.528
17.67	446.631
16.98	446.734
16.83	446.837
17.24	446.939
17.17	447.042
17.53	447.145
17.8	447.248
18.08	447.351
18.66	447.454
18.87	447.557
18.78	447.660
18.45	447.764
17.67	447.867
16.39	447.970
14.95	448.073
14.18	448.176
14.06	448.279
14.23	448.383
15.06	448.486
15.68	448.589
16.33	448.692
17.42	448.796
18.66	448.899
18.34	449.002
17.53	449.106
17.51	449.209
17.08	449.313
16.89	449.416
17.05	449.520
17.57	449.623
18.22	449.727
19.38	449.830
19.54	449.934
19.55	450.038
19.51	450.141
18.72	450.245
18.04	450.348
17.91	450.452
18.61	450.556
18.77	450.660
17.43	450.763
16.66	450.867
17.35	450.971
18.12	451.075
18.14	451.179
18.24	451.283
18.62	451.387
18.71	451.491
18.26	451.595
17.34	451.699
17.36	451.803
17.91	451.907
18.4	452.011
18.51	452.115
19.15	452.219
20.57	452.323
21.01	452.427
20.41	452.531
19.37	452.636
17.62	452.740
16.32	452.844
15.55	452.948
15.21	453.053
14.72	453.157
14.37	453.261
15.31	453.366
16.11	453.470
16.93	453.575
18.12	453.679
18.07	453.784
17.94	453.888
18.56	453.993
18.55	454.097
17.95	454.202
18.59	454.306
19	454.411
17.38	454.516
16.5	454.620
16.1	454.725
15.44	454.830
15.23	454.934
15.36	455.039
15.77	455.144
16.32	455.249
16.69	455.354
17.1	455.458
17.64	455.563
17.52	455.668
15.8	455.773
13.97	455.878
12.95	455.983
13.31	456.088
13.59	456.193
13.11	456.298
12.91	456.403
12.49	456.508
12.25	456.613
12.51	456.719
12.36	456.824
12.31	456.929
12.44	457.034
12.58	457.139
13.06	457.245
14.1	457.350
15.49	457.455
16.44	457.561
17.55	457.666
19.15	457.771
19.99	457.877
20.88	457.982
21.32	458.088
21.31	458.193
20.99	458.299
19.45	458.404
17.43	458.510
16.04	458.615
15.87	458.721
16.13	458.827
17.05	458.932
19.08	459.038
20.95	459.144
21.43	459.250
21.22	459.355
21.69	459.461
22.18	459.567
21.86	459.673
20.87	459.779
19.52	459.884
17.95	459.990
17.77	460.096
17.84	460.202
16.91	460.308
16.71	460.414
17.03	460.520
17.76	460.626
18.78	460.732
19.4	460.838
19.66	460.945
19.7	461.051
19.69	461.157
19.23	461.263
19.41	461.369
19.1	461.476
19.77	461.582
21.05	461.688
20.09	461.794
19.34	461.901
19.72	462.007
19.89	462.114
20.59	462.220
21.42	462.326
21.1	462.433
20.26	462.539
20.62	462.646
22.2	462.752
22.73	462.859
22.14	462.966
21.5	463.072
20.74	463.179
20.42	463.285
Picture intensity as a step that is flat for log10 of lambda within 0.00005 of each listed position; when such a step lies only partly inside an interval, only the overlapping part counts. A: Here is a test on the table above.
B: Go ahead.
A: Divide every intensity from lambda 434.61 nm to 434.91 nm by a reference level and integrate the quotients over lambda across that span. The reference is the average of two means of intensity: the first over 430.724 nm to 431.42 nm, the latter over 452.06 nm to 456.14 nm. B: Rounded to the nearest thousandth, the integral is 0.274 nm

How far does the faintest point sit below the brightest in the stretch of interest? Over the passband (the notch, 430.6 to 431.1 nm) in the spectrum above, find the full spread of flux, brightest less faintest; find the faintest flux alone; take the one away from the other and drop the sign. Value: 16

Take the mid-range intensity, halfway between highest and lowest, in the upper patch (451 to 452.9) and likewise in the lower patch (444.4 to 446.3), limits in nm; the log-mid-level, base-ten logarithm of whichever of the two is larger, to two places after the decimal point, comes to 1.27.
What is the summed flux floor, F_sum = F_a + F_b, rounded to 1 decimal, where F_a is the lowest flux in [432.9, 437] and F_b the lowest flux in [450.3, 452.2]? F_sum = 31.3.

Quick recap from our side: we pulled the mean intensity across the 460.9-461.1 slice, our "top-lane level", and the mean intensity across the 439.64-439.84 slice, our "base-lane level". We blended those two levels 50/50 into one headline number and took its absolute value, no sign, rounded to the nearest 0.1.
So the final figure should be 18.1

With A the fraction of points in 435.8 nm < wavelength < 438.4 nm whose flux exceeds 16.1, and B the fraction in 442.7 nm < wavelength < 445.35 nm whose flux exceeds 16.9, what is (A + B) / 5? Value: 0.22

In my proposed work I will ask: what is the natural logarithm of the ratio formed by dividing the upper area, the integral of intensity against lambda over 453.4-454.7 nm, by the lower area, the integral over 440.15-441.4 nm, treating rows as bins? 0.16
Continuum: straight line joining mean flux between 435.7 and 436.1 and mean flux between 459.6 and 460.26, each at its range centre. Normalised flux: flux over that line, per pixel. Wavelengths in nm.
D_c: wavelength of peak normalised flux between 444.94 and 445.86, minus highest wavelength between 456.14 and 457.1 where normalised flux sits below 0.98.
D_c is -11.43 nm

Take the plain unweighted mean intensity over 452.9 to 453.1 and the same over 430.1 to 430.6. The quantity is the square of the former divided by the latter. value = 14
